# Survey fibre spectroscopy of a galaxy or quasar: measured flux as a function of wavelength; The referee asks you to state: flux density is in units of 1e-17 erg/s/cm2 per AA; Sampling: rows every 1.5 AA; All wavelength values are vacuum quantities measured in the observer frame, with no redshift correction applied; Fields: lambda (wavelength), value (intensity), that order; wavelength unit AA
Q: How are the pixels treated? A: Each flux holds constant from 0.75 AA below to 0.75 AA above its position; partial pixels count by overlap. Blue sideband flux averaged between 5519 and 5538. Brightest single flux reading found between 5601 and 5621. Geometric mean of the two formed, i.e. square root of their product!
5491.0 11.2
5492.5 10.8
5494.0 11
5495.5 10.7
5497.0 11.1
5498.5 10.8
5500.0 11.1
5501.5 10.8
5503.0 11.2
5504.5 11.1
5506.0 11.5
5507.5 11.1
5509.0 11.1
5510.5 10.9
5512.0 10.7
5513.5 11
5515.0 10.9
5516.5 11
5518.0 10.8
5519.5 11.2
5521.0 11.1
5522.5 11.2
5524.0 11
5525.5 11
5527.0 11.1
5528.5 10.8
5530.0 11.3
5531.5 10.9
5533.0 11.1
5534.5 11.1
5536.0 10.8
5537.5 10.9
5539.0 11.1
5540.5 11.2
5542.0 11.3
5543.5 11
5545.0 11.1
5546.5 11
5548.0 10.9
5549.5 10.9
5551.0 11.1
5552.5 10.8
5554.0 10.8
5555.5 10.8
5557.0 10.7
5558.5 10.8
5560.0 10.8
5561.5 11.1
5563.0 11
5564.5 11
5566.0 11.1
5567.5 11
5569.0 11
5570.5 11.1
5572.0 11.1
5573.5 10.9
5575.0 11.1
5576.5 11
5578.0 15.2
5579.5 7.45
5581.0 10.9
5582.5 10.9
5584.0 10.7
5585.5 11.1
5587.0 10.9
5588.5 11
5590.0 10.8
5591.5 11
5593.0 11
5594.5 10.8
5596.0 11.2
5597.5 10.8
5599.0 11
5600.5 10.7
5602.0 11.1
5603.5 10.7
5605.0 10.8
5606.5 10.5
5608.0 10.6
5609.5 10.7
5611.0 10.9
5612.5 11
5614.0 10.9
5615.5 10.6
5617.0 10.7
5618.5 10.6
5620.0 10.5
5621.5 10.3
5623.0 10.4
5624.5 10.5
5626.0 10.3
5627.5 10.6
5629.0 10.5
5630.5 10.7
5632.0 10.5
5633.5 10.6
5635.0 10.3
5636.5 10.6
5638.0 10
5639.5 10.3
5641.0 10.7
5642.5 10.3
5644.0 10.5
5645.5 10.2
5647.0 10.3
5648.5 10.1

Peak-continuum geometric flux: 11.1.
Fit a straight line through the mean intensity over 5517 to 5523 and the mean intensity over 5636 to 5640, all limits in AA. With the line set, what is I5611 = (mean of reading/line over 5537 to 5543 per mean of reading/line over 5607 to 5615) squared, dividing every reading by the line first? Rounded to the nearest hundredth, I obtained 0.97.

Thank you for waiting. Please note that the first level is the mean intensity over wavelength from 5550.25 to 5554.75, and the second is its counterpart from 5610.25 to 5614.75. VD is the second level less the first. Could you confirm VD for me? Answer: 0.03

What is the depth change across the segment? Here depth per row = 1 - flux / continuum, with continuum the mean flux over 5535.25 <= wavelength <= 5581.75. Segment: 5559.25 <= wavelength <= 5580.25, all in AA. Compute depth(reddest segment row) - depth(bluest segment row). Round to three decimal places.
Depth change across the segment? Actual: 0.305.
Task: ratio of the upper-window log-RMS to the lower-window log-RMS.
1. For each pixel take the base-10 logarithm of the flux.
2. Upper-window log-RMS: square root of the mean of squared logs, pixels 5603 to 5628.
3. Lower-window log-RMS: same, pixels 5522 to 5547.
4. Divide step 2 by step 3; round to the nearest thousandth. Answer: 0.983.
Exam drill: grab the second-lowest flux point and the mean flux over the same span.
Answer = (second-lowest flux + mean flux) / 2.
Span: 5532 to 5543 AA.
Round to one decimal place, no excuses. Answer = 11.0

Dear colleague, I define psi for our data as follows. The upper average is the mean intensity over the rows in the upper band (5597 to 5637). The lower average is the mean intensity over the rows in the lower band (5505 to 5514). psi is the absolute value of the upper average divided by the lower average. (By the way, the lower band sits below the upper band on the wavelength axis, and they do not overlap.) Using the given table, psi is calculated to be 0.963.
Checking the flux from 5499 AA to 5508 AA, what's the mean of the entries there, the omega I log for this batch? 11.1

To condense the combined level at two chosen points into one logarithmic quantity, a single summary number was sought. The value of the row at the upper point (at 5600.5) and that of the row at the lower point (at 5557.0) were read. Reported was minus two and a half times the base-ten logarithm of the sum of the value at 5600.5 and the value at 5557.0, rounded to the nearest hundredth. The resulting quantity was -3.33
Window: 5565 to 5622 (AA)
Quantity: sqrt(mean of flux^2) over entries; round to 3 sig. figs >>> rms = 10.9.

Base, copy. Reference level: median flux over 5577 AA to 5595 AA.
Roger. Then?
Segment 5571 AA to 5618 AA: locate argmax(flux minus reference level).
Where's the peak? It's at 5578.0 AA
